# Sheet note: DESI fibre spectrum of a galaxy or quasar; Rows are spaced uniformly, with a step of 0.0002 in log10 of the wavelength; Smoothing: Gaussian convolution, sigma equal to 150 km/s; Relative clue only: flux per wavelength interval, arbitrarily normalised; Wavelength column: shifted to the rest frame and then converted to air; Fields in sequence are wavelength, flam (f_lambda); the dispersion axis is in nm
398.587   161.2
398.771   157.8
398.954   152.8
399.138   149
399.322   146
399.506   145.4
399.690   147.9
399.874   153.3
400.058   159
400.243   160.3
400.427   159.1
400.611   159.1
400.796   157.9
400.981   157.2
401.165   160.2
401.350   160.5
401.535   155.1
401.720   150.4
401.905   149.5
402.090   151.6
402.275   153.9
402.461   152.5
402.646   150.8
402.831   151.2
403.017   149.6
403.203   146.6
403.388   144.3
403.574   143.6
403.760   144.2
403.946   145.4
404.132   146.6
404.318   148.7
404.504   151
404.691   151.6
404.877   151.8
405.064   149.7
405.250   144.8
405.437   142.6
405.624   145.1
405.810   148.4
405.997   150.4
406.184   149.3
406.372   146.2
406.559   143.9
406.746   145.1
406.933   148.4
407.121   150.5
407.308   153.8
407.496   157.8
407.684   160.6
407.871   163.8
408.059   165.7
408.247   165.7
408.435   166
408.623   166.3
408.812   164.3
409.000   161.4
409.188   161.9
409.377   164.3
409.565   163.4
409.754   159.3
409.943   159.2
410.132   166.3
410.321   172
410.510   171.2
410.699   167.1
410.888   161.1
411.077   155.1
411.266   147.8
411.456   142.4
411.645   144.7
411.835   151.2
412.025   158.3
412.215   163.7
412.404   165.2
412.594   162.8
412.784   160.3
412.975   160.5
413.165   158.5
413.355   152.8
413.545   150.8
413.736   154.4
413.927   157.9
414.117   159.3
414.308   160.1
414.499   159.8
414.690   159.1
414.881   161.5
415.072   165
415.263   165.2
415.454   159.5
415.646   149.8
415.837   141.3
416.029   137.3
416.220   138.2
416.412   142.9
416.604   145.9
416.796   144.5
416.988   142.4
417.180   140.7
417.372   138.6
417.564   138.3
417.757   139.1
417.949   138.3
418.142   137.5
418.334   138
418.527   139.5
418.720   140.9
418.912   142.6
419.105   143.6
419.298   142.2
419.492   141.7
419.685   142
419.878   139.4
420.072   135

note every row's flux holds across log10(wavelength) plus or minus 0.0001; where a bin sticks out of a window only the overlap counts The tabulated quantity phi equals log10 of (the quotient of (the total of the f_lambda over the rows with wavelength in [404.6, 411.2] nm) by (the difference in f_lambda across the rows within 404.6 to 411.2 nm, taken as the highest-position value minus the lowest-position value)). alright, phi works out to 3.2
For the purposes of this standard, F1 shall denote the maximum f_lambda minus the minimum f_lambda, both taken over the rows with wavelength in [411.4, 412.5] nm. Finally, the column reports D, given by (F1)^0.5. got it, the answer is 4.8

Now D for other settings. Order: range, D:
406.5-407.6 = 3.7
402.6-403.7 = 2.8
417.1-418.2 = 1.8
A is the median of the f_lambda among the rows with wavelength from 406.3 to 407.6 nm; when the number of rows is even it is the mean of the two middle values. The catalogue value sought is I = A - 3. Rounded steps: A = 148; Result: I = 145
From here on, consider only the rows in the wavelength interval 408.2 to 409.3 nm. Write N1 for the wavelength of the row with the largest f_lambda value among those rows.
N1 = 408.623 nm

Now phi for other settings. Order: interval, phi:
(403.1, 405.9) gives 3.1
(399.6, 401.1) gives 2.1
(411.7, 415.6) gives 2.6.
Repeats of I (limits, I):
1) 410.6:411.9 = 148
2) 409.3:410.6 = 161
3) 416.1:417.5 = 139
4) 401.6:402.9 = 148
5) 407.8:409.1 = 163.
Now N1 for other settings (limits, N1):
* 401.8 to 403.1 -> 402.275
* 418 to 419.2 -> 419.105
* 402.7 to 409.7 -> 408.623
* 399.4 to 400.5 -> 400.243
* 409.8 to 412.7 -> 410.321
